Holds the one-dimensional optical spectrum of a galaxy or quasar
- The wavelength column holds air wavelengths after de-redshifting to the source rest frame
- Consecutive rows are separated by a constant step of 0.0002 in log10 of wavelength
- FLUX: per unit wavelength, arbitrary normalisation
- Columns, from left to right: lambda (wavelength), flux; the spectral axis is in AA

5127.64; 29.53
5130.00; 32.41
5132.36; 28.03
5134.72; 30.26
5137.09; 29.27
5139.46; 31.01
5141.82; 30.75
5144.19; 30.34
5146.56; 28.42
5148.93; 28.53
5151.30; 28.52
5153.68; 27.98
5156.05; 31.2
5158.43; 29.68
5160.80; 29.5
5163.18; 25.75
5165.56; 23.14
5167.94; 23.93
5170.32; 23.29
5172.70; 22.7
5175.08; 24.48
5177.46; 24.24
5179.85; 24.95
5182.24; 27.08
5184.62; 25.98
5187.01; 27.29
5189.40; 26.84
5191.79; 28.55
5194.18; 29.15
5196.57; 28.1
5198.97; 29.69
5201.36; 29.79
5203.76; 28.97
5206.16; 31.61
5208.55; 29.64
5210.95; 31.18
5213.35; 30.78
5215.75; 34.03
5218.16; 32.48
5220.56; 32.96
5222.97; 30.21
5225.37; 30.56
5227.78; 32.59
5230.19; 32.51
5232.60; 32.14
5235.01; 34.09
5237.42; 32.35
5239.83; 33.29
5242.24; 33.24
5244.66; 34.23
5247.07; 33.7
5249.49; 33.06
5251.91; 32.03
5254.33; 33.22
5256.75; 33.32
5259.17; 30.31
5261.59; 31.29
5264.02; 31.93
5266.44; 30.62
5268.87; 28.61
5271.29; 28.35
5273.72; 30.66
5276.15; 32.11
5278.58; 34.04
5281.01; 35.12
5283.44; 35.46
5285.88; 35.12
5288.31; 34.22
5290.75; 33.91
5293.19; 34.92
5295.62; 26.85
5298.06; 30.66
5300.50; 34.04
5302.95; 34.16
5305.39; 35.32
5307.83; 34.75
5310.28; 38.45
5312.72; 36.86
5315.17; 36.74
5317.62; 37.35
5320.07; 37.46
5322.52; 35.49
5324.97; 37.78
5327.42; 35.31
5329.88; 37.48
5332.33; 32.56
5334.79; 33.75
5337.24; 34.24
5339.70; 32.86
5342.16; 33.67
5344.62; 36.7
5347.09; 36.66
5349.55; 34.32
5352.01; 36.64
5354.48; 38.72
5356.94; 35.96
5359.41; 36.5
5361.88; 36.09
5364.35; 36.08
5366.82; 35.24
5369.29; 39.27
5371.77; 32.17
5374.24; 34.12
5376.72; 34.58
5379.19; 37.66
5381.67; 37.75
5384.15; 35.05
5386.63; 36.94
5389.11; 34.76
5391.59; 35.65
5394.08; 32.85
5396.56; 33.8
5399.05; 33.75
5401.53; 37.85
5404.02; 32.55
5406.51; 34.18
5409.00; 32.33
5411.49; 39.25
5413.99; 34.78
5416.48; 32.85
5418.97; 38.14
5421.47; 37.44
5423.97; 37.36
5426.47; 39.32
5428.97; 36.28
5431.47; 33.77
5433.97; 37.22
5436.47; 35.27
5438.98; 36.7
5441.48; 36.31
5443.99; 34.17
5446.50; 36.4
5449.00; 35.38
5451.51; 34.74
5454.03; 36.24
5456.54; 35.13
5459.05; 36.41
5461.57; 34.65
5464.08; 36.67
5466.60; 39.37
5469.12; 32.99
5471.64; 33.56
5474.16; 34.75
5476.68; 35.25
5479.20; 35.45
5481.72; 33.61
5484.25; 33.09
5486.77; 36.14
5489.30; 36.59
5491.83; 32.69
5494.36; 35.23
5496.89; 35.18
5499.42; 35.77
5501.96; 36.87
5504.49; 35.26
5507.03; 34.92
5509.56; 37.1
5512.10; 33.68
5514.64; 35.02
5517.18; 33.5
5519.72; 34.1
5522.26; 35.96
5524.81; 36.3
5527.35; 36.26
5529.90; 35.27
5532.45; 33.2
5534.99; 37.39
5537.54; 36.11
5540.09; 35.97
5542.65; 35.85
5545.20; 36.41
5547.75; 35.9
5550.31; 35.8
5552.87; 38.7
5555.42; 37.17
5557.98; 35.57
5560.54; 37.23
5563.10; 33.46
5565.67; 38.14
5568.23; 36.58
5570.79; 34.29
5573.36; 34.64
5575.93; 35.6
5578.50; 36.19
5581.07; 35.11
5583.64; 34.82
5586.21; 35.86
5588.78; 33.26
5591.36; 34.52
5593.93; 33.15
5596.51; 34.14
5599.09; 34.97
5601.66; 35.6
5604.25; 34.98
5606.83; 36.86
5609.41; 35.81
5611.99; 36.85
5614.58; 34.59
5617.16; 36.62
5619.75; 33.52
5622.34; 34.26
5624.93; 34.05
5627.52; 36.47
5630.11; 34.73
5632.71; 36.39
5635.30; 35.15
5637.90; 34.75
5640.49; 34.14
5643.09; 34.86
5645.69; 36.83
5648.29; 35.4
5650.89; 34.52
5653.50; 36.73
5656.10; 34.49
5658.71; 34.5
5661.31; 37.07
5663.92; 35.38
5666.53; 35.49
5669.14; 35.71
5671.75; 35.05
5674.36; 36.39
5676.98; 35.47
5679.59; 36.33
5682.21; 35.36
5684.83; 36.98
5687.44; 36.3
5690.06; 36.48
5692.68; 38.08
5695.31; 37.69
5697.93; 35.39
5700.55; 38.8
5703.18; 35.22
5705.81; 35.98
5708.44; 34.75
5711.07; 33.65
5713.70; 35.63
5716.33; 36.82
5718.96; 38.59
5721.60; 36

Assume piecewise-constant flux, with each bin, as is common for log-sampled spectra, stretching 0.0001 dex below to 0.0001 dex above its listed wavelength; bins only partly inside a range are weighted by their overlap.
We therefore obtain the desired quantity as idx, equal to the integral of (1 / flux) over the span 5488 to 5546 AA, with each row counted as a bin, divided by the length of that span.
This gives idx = 0.0283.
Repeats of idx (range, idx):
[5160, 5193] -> 0.0394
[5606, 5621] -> 0.0281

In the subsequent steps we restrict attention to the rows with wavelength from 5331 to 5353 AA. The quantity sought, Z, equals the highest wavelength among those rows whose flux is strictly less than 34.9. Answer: 5349.55 AA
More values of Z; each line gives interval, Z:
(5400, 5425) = 5416.48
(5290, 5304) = 5302.95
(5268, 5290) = 5288.31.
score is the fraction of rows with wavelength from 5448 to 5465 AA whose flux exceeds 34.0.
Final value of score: 1.0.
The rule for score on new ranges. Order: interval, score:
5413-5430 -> 0.9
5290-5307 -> 0.6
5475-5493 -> 0.6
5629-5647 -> 1.0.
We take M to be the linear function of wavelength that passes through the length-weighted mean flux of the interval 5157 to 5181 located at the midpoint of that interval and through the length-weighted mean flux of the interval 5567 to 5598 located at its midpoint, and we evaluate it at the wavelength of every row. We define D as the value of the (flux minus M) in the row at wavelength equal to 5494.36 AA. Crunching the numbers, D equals 2.4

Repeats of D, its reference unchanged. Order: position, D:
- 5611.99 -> 1.3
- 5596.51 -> -1.0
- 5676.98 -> -1.6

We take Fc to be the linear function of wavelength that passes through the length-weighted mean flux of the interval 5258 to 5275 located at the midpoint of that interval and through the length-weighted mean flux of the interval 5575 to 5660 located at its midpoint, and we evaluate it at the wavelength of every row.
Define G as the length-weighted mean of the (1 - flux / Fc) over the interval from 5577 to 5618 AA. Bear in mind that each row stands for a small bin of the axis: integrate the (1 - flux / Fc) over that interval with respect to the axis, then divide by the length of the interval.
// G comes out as -0.01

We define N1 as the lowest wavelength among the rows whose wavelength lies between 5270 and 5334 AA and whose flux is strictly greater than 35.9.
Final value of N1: 5310.28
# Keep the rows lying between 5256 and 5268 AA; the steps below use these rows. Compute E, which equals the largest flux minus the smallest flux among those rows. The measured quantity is 3.0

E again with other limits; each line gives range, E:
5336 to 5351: 3.8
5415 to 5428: 6.5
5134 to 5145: 1.7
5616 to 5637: 3.1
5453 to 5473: 6.4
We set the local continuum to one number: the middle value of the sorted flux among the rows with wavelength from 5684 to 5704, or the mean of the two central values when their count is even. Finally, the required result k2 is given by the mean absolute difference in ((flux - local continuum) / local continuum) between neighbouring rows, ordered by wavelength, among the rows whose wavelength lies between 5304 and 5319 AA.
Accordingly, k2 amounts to 0.036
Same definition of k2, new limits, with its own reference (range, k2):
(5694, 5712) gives 0.056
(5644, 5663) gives 0.042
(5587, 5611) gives 0.029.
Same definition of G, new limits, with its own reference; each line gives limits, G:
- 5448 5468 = -0.10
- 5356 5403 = -0.12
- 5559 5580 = -0.04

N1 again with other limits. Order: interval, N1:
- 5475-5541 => 5486.77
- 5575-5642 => 5578.50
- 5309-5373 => 5310.28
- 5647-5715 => 5653.50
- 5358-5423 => 5359.41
